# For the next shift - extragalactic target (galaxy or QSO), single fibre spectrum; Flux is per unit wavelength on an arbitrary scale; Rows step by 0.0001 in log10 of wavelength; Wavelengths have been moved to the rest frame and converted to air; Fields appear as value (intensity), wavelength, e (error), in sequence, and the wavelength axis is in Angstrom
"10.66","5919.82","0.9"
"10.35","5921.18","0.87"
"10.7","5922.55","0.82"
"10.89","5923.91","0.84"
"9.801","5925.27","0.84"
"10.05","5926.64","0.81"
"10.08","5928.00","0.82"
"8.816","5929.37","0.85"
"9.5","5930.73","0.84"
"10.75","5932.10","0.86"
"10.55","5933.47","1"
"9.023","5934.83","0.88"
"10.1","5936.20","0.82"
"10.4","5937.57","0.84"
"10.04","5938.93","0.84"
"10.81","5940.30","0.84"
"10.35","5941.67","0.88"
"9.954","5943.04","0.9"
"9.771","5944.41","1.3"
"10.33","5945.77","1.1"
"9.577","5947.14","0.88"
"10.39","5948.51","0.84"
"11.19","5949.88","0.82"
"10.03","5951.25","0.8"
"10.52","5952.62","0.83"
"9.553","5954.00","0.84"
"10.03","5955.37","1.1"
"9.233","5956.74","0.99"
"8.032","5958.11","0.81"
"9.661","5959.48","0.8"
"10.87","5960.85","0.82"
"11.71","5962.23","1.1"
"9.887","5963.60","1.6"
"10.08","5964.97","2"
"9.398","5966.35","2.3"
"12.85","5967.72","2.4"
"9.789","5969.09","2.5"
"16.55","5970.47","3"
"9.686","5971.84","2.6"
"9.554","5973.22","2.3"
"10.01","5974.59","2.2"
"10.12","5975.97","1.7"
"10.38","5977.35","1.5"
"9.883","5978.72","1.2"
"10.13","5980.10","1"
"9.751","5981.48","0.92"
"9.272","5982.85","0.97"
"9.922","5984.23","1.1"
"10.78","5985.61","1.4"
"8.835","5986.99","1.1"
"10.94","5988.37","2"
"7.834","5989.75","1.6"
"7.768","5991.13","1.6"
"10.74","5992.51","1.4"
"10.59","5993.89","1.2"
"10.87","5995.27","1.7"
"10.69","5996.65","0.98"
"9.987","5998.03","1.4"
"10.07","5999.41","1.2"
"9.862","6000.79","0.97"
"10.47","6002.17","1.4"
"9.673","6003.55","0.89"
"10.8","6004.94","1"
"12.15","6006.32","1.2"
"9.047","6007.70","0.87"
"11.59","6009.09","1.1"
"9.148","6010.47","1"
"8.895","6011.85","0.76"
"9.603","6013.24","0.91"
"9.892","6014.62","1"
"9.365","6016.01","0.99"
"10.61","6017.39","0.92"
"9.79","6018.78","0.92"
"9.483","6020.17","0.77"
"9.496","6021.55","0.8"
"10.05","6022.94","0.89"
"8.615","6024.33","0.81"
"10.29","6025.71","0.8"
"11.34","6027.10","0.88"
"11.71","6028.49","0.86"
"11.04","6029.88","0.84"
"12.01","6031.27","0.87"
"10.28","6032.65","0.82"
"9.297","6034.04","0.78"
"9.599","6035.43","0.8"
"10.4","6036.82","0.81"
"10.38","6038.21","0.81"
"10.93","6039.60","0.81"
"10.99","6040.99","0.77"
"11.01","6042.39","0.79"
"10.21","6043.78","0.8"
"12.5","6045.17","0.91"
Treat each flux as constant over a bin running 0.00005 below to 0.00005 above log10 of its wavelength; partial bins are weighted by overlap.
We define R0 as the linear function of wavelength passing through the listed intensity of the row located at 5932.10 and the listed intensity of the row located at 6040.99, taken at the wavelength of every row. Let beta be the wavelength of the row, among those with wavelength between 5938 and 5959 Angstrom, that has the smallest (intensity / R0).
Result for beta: 5958.11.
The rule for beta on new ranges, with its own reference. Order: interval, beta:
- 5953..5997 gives 5991.13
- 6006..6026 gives 6024.33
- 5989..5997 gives 5991.13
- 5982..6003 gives 5991.13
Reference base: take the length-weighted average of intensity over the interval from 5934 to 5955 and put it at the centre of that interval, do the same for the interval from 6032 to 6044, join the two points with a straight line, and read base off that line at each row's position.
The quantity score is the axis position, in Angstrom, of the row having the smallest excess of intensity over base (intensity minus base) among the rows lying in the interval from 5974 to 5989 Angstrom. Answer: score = 5986.99 Angstrom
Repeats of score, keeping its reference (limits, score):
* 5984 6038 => 5991.13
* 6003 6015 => 6011.85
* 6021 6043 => 6024.33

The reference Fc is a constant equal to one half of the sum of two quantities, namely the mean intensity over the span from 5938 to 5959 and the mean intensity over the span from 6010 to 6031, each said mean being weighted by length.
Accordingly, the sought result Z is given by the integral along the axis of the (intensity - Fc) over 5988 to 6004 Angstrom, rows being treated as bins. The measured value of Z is -0.9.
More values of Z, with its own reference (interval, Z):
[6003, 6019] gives 1.0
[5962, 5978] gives 13.0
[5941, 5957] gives 1.6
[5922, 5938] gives 0.7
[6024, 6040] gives 8.5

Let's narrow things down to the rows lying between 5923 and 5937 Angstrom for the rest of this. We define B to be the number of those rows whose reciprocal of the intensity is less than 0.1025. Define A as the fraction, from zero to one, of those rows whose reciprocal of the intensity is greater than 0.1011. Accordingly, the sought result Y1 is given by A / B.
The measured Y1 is 0.057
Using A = 0.40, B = 7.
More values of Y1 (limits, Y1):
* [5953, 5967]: 0.120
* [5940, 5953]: 0.022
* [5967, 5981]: 0.050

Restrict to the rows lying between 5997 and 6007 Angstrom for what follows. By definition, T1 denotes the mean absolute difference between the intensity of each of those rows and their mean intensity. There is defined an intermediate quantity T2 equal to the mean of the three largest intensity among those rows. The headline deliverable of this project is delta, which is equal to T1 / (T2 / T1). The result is 0.033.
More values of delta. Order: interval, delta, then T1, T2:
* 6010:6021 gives 0.014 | 0.38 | 10.1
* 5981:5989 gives 0.038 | 0.63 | 10.5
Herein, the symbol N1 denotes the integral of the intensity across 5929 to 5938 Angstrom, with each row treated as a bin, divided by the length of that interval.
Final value 9.9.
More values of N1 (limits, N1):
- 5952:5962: 9.8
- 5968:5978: 10.9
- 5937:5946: 10.2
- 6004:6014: 10.2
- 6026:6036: 10.7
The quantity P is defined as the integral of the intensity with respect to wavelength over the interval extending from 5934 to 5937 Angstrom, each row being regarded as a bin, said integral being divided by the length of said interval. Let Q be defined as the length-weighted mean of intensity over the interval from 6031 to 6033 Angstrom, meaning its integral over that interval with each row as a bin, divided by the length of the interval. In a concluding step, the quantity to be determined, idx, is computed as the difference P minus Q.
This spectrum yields -1.52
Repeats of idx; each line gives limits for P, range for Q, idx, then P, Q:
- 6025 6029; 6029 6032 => -0.46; 11.1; 11.5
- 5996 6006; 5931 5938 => 0.19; 10.3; 10.1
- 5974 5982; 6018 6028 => 0.14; 10.0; 9.9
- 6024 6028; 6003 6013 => 0.14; 10.3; 10.2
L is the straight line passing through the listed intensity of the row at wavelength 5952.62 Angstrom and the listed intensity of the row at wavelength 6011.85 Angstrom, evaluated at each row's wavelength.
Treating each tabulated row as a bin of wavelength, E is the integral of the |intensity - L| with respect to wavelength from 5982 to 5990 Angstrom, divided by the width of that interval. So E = 0.9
